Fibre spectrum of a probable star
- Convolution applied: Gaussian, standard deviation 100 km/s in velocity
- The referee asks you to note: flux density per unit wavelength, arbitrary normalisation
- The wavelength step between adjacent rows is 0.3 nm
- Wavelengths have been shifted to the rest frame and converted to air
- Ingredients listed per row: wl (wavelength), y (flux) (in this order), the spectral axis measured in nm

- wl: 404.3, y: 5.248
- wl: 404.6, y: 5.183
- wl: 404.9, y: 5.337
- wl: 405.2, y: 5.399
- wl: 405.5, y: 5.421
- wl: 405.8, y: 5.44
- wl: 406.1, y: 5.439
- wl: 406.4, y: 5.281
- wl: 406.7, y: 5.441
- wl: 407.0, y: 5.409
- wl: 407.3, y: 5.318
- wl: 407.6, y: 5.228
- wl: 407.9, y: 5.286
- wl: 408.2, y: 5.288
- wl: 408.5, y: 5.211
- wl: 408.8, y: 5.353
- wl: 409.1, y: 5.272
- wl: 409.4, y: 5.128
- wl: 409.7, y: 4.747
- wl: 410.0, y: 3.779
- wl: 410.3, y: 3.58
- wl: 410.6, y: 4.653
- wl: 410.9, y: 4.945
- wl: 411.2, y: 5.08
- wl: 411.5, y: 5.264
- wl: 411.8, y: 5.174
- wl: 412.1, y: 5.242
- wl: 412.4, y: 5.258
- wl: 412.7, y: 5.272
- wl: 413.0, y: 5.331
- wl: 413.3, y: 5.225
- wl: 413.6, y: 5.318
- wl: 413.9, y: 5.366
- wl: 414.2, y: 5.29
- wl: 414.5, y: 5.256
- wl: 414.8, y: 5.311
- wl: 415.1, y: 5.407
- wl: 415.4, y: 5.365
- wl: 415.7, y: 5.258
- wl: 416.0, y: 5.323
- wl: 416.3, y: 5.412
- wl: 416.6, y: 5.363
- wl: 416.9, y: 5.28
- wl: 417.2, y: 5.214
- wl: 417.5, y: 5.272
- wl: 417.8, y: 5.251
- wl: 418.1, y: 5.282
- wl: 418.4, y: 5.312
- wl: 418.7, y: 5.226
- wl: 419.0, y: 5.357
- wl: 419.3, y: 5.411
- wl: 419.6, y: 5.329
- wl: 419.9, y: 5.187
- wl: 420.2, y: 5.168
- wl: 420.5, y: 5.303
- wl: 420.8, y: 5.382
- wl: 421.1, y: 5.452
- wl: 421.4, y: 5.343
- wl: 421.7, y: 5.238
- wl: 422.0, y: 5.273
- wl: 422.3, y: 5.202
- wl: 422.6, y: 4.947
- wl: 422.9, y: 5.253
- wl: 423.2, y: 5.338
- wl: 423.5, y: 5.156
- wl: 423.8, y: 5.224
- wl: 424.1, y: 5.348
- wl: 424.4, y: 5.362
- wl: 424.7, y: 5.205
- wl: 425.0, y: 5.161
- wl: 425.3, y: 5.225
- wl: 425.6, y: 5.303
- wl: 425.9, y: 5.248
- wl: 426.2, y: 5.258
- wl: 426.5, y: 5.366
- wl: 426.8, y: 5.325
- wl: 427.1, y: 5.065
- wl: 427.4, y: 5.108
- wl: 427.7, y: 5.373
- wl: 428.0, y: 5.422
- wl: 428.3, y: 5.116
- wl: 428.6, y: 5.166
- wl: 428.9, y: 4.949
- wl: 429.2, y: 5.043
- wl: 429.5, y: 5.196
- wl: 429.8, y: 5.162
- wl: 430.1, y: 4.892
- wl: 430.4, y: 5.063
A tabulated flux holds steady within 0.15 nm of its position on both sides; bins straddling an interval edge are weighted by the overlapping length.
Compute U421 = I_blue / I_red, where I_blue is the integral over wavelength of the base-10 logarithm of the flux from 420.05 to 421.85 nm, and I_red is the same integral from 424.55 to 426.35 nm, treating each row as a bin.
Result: 1.01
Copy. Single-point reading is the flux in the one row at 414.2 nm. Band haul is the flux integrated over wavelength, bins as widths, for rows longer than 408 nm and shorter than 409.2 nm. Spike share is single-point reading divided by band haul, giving 0.835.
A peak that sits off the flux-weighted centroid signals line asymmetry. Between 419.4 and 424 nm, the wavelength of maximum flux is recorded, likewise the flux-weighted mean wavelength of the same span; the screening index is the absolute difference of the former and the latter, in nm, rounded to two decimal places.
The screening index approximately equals 0.59 nm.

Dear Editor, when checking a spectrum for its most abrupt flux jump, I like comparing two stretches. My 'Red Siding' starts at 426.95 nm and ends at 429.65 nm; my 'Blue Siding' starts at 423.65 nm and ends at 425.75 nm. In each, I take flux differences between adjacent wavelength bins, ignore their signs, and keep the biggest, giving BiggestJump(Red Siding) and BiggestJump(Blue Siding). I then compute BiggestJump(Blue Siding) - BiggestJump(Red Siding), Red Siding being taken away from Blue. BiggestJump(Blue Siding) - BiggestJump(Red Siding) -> -0.15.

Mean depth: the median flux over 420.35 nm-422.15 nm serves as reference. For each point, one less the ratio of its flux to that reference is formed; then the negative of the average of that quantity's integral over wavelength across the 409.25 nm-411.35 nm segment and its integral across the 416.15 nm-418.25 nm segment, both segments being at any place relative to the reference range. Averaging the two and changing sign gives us -0.156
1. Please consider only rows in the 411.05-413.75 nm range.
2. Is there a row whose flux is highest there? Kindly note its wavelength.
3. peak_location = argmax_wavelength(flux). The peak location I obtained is 413.0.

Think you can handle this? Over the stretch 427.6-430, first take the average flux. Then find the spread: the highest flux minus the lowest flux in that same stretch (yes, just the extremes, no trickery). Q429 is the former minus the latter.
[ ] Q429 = 4.7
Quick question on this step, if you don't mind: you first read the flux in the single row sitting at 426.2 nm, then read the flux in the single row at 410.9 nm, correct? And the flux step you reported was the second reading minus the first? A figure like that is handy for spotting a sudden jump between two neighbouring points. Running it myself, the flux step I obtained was -0.3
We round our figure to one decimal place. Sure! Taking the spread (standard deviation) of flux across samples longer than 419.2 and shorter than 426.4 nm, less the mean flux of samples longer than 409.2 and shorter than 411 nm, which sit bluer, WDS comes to -4.4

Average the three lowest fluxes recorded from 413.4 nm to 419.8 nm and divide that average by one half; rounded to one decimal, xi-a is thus 10.5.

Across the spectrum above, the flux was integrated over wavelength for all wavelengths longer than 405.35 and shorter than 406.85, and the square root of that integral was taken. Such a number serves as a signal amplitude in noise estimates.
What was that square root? 2.85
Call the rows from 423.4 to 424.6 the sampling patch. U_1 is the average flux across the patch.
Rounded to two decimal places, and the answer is 5.27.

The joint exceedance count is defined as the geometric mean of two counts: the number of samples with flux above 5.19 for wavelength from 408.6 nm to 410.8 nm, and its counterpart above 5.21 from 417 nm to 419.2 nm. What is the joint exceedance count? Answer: 3.7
